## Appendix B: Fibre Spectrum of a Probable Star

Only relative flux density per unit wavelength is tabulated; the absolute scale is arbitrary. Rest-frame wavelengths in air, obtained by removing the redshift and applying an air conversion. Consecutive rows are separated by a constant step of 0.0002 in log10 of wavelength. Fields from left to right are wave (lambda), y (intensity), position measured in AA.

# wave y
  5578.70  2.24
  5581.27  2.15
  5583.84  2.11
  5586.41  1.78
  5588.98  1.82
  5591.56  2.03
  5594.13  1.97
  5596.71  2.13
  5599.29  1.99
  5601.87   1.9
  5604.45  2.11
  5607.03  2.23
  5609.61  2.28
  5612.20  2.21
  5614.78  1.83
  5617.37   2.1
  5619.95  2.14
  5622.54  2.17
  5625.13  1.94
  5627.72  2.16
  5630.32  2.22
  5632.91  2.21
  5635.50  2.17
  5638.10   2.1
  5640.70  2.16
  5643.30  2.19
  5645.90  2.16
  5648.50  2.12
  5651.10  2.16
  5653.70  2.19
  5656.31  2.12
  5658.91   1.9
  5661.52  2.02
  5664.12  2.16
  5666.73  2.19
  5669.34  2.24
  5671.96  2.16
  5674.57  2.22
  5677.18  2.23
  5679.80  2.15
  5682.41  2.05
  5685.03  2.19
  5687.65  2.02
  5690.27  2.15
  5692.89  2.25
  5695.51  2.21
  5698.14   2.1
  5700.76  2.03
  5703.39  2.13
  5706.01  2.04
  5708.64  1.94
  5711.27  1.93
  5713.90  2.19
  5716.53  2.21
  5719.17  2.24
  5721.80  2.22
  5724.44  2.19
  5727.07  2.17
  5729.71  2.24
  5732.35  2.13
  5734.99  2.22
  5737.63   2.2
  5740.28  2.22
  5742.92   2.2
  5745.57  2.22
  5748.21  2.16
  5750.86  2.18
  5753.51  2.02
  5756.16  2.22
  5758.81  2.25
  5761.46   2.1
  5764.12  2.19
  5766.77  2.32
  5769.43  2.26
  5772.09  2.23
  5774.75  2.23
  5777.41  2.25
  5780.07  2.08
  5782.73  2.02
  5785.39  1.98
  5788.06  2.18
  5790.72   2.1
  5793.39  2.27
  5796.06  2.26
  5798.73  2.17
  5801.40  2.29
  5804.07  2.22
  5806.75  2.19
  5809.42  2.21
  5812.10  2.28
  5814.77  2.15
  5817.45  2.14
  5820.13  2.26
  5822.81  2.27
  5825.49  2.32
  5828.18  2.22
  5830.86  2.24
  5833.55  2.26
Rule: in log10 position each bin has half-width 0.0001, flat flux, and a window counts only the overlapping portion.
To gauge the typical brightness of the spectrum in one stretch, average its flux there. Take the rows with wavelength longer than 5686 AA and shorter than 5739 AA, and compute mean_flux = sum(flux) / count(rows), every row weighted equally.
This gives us 2.14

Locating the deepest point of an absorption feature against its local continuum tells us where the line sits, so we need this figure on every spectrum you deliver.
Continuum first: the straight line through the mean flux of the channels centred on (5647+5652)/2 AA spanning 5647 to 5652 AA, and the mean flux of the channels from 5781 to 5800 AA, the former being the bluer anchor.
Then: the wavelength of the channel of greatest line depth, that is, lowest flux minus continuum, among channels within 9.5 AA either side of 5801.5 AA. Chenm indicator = 5798.73 AA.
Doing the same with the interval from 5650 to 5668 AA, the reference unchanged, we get 5658.91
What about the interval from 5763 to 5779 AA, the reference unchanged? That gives 5764.12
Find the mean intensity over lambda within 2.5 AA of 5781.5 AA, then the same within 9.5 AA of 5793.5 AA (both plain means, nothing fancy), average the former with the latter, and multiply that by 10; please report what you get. 21.1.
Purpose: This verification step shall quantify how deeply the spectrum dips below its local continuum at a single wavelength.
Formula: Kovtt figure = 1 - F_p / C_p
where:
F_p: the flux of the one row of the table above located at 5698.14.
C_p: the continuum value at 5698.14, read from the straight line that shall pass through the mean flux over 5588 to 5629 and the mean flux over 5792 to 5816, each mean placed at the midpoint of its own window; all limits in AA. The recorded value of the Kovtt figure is 0.02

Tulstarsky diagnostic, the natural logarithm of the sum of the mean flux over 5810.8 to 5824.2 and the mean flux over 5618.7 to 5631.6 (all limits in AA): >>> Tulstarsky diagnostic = 1.47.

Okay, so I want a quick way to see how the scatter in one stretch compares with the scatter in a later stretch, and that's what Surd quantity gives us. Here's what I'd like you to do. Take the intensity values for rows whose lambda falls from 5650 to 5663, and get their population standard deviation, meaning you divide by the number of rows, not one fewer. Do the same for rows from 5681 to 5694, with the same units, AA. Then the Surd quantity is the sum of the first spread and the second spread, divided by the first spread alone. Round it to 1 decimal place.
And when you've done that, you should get 1.8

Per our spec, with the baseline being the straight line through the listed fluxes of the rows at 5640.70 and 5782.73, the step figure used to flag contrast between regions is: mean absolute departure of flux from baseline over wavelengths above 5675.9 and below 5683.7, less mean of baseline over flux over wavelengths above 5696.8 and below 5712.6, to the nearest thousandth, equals -0.967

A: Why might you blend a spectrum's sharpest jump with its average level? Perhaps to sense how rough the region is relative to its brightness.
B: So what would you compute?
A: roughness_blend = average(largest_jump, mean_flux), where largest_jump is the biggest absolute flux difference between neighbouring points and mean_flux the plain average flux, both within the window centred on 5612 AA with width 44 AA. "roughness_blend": 1.24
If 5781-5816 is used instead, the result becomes 1.19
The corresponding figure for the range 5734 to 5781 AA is 1.20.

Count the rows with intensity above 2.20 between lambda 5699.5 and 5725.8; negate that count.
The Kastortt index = -3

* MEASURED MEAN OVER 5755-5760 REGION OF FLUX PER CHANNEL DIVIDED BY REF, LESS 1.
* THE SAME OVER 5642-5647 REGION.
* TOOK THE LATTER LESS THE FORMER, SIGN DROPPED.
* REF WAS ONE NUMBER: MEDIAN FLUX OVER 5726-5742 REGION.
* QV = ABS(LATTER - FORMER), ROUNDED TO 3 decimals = 0.027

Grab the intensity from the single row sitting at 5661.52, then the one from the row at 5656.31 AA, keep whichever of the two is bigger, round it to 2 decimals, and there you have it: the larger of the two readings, 2.12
